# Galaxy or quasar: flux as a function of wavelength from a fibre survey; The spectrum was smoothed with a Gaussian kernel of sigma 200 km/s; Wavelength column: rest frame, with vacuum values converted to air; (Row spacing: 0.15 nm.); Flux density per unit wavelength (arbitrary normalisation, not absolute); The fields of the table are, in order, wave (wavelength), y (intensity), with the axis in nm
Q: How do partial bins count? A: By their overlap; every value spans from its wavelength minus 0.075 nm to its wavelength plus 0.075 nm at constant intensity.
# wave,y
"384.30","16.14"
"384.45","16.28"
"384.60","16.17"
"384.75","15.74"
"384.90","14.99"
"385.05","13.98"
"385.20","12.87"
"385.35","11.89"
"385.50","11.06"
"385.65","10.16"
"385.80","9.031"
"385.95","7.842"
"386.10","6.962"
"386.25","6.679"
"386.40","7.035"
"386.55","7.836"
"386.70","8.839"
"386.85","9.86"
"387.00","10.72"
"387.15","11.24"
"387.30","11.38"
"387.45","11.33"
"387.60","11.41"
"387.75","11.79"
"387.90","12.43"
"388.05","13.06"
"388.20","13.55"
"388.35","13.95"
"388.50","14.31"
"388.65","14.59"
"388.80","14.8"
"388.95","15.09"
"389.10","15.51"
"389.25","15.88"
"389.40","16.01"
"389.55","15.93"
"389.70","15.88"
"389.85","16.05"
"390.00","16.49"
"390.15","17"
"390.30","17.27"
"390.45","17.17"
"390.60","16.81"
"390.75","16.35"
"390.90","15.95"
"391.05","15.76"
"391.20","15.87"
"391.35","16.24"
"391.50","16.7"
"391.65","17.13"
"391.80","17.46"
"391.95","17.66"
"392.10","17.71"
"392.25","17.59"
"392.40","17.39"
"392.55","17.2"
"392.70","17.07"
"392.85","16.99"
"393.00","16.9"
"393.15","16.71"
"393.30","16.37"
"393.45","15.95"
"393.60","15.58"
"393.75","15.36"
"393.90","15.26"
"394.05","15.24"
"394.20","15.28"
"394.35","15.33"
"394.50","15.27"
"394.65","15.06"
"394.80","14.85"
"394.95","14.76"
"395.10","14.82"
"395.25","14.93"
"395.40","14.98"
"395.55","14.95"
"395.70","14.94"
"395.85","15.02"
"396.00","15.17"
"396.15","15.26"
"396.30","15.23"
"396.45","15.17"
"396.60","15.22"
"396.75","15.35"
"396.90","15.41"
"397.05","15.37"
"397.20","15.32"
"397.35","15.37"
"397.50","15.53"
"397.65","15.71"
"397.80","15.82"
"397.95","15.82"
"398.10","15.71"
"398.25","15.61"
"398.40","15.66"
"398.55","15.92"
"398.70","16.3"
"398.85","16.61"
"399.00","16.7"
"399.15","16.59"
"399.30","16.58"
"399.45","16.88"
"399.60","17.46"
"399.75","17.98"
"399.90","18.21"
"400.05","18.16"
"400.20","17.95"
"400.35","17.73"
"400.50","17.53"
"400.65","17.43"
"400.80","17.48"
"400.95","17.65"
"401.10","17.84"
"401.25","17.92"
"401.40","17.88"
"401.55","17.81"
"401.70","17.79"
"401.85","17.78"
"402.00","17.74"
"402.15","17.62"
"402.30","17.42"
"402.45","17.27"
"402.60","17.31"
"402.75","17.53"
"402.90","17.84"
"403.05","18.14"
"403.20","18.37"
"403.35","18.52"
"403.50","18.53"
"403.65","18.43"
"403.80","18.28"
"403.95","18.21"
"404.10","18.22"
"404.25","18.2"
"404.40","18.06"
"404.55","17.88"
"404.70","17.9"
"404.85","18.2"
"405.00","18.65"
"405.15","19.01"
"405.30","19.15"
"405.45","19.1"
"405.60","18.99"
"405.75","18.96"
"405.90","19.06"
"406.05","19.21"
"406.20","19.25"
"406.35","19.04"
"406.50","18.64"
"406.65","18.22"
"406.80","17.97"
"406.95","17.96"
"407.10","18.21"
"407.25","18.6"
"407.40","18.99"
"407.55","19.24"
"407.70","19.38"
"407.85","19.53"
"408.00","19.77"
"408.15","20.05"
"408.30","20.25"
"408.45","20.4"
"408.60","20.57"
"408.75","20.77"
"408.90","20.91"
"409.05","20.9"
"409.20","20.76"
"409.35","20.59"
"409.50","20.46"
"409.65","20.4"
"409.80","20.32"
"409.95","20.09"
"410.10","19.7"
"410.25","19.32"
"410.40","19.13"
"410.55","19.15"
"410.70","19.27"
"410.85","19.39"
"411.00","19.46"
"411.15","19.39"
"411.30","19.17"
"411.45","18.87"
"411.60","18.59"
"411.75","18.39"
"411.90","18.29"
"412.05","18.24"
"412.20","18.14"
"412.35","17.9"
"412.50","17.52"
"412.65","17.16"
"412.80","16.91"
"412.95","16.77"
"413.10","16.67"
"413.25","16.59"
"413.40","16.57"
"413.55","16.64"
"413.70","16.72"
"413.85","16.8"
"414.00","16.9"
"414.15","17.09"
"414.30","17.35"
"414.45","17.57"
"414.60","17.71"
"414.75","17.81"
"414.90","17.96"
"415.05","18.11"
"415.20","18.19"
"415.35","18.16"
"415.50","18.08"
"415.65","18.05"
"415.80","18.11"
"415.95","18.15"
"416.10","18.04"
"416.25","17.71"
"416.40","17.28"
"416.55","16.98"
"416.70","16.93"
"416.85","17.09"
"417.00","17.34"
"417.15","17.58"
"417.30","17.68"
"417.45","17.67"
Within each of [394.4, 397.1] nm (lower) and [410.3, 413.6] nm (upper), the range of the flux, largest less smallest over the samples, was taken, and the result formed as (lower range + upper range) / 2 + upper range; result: 4.7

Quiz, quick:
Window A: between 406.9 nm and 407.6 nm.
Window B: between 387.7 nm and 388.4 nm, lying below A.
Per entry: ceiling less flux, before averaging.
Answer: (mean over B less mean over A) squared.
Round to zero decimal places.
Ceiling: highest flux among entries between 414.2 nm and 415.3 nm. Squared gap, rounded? 32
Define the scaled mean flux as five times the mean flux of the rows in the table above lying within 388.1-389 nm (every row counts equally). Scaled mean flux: 72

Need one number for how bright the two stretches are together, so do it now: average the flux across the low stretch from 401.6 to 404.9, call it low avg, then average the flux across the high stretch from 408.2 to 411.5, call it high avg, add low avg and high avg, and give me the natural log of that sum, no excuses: 3.64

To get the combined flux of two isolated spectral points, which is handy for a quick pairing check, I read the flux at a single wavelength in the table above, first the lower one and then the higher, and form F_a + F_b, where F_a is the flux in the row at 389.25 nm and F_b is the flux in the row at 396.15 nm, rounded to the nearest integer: 31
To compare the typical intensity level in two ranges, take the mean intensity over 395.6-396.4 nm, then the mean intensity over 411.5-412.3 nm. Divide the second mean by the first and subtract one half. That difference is 0.71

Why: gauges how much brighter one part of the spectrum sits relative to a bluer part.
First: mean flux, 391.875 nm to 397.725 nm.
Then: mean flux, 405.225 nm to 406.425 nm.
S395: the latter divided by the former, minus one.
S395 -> 0.21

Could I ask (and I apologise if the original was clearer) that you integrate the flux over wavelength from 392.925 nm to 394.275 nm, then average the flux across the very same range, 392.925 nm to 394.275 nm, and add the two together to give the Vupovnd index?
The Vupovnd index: 37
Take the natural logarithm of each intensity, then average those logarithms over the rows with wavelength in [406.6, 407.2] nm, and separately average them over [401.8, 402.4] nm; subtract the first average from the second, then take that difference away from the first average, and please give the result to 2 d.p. 2.92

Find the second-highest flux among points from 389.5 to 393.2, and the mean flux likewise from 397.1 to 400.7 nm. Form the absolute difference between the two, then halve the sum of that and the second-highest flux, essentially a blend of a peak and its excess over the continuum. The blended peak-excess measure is 9.4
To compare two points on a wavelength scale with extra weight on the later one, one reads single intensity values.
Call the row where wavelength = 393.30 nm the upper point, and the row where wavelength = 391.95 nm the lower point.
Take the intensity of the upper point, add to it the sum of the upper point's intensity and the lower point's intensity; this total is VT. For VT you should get 50.4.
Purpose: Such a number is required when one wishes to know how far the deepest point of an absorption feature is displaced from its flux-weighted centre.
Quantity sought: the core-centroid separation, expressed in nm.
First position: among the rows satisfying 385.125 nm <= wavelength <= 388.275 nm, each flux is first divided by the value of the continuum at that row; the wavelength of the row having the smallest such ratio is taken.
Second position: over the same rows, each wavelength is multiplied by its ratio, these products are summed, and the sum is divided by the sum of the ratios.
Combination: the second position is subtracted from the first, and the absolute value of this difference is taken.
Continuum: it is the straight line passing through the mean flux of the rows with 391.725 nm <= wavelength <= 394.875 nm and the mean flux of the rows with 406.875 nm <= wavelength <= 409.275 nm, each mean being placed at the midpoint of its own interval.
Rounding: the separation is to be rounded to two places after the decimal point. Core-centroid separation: 0.51 nm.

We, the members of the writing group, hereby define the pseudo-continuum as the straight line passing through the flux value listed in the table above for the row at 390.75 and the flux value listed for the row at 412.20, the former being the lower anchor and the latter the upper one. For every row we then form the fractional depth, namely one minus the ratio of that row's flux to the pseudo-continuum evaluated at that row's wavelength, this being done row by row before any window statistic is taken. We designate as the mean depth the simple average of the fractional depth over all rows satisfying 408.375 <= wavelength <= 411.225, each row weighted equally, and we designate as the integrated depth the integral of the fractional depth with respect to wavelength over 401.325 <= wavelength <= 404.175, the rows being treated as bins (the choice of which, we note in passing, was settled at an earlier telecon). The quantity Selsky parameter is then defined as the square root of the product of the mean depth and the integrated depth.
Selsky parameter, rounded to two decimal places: 0.11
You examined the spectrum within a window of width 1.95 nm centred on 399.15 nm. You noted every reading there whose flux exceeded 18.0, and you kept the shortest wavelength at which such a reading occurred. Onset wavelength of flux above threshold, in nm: 399.90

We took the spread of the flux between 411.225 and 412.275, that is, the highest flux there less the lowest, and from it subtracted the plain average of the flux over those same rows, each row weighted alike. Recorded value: -17.5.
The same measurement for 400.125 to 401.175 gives -17.1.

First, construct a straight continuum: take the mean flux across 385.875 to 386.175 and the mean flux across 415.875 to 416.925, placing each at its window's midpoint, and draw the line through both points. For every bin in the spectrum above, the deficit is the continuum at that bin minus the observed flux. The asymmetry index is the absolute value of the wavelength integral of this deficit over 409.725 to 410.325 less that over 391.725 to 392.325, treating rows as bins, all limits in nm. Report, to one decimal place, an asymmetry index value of 2.2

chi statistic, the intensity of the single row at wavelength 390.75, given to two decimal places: 16.35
